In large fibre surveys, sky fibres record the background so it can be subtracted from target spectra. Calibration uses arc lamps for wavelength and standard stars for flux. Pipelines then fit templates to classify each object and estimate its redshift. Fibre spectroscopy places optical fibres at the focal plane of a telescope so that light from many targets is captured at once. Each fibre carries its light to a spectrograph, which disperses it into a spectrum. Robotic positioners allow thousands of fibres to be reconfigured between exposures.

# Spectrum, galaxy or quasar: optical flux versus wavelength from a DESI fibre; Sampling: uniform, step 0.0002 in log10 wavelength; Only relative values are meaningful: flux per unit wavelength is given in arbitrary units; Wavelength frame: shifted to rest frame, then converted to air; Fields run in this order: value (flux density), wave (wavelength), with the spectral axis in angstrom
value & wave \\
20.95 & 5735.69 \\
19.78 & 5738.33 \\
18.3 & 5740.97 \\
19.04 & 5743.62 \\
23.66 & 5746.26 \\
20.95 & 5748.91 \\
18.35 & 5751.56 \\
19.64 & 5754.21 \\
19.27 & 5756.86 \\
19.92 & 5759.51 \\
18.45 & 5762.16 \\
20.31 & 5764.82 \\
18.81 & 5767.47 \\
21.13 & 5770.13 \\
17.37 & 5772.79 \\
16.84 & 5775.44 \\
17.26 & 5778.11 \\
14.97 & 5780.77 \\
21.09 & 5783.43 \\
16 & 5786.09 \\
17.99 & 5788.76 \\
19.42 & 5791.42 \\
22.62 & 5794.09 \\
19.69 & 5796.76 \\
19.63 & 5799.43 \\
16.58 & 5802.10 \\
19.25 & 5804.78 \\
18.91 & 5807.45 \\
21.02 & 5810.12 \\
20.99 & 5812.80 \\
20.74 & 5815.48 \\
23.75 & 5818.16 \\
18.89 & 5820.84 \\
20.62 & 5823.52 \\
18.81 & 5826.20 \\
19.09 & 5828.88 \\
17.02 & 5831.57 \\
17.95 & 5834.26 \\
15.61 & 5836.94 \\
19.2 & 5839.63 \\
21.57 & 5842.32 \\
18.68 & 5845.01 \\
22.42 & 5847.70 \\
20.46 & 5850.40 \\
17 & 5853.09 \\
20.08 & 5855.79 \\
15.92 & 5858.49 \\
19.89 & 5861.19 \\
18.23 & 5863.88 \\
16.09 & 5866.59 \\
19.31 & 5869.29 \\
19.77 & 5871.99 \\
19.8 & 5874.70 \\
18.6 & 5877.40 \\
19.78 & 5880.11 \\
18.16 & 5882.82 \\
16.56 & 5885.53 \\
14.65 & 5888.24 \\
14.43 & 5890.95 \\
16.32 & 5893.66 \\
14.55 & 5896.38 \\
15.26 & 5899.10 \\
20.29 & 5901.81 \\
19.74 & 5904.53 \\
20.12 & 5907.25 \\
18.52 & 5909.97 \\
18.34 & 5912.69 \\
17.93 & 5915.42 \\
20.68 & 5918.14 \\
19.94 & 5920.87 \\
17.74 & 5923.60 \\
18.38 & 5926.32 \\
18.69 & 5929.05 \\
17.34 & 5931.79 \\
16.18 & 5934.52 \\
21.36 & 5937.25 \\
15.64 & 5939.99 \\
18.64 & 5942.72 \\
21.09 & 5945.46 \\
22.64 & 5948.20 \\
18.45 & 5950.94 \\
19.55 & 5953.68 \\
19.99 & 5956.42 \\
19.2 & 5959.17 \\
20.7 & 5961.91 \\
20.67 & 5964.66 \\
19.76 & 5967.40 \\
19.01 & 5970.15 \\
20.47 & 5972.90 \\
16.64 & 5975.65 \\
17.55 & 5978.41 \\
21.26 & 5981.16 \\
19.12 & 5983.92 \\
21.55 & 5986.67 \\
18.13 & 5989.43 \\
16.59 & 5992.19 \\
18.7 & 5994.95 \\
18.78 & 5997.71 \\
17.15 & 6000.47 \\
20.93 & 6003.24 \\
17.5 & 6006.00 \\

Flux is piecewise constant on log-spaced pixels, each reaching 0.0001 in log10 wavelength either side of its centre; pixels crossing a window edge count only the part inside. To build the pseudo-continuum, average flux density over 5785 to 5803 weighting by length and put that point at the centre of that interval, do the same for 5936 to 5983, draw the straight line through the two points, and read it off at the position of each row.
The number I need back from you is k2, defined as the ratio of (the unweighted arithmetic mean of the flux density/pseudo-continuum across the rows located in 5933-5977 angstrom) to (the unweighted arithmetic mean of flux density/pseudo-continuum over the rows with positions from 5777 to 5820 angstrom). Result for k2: 0.97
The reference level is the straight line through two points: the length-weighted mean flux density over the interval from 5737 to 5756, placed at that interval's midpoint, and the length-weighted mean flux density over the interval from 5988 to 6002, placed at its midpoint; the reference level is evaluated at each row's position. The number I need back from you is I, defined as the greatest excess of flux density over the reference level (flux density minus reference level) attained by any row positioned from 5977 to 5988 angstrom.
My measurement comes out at 4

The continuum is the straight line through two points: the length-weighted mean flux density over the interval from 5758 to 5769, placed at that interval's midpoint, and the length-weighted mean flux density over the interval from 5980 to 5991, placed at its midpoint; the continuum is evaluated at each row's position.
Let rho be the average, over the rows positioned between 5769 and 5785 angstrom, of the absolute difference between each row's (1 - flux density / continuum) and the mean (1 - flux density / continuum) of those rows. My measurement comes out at 0.103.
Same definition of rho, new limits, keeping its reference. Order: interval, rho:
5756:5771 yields 0.041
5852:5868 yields 0.078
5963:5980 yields 0.065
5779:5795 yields 0.121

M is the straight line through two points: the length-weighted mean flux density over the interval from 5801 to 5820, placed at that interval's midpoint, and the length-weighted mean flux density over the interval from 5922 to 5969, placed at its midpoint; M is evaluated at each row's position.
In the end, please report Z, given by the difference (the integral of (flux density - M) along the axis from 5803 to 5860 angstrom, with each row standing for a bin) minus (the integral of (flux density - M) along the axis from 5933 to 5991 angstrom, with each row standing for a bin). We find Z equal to -55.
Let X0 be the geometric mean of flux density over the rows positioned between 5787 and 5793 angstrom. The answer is 18.7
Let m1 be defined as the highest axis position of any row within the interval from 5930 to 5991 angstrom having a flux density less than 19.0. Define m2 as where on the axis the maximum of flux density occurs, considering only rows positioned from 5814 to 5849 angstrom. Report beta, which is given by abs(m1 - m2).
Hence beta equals 171.3 angstrom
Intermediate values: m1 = 5989.43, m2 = 5818.16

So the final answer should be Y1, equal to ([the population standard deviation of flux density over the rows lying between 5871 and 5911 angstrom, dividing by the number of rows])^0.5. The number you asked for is 1.47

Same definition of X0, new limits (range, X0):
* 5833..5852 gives 19.3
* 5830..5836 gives 17.5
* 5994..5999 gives 18.7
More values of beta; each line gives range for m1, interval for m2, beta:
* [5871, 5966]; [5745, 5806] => 204.7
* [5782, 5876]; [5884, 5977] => 81.6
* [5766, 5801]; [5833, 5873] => 58.9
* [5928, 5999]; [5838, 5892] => 150.0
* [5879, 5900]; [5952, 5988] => 87.6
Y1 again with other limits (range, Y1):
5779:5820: 1.52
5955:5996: 1.23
